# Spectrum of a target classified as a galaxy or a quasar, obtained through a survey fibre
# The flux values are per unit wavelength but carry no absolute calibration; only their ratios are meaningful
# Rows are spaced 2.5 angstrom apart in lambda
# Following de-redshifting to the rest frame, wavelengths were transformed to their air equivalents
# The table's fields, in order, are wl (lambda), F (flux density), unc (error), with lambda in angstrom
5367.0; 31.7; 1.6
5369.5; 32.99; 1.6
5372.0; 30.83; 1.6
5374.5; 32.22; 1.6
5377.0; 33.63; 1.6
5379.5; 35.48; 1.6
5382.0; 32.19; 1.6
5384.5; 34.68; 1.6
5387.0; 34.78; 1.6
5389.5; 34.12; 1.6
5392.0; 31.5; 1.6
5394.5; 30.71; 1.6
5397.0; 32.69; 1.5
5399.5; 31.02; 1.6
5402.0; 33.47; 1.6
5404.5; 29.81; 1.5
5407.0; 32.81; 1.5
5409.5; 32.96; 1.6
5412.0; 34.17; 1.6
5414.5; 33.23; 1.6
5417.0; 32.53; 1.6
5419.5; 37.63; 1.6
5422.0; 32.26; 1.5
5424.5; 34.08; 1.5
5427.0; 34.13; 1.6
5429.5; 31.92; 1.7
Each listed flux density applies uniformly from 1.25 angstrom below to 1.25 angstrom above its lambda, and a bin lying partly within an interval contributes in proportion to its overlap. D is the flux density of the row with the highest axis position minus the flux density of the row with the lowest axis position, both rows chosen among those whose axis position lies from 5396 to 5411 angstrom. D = 0.3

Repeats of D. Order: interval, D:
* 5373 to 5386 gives 2.5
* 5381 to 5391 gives 1.9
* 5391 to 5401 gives -0.5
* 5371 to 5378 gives 2.8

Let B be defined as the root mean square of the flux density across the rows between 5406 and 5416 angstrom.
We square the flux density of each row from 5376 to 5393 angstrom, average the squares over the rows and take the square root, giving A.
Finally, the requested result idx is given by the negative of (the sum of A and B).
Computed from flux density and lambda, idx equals -67.1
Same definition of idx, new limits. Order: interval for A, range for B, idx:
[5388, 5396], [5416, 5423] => -66.4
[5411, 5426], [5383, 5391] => -68.6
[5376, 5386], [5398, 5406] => -65.5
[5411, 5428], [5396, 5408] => -66.0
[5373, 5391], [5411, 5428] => -67.9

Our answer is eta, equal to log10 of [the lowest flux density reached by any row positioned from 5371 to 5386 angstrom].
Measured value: 1.49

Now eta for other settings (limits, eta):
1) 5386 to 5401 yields 1.49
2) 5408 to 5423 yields 1.51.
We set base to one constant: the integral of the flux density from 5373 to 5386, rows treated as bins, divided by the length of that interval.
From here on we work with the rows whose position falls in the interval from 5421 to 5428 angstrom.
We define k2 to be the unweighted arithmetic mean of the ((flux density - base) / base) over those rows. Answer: -0.004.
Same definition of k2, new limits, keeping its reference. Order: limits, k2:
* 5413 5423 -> 0.009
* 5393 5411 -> -0.050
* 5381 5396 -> -0.018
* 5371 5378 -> -0.041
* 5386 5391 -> 0.025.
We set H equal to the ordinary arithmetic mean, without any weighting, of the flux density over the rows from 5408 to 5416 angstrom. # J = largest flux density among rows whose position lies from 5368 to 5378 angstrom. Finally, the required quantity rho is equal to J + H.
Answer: 67.1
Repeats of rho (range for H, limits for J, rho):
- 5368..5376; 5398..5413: 66.2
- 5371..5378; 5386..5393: 67.0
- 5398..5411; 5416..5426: 69.6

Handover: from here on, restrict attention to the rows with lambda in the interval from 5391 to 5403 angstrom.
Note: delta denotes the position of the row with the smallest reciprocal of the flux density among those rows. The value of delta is 5402.0 angstrom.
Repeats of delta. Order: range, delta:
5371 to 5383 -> 5379.5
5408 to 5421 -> 5419.5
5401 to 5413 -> 5412.0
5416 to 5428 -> 5419.5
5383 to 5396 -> 5387.0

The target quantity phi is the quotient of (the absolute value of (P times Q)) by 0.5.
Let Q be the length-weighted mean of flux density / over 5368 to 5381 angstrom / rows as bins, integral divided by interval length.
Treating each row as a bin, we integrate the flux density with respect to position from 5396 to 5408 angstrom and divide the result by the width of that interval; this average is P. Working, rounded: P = 31.9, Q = 33.0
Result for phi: 2106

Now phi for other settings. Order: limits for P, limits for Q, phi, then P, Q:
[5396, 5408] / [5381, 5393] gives 2140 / 31.9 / 33.5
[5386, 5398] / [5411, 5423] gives 2225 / 32.7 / 34.0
